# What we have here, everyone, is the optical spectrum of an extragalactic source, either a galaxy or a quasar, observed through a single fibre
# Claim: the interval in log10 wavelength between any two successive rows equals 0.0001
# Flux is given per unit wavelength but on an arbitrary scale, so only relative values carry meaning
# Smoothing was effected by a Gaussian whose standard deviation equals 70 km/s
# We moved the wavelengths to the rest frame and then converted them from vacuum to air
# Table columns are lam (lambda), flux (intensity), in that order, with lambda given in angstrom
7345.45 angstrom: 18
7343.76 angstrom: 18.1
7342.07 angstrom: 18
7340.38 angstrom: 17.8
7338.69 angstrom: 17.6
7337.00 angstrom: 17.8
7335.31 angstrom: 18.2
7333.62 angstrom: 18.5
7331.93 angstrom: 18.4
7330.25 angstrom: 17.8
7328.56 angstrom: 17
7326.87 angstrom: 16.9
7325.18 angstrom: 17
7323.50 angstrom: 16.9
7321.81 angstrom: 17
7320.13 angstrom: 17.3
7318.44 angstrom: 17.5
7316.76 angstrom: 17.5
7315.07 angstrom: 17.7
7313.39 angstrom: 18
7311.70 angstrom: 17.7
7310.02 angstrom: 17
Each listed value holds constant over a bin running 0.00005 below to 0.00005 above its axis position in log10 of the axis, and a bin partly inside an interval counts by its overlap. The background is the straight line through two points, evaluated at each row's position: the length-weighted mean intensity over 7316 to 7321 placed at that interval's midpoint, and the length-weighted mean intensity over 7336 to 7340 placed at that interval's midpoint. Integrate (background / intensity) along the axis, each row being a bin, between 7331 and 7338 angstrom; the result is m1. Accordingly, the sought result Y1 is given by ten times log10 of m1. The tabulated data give 8.33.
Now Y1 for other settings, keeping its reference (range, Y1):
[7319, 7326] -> 8.56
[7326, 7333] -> 8.47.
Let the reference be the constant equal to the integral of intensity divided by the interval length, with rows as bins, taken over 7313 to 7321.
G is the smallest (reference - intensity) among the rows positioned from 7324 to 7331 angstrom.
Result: -0.21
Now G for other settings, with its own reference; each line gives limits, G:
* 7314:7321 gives -0.11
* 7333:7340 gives -0.91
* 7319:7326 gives 0.29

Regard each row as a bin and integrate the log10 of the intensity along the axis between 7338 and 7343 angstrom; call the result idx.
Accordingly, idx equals 6.25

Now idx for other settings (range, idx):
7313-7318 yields 6.24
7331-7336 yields 6.33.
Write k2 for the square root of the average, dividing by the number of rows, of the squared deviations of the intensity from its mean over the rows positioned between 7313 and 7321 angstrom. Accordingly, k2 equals 0.24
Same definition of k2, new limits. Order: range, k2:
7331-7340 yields 0.35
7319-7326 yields 0.15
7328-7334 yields 0.60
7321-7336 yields 0.65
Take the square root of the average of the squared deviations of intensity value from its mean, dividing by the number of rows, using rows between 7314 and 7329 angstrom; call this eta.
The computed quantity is 0.29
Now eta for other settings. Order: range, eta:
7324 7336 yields 0.66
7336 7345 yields 0.17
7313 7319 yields 0.20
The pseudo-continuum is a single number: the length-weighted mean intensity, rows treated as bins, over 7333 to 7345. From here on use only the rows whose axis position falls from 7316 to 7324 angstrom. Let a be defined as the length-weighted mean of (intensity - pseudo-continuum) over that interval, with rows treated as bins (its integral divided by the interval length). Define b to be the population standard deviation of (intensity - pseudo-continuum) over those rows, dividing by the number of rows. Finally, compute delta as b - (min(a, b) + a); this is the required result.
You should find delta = 1.7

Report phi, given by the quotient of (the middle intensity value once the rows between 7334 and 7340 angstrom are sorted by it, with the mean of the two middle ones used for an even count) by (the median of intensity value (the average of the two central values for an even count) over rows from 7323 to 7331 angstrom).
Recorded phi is 1.05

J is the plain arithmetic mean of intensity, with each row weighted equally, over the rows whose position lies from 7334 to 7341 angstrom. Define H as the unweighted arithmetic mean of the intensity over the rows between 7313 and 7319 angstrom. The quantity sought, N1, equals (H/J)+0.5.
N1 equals 1.49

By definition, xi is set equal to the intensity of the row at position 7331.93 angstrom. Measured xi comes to 18.4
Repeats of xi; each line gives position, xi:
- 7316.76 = 17.5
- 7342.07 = 18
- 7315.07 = 17.7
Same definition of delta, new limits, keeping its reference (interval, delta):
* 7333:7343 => 0.3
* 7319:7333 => 1.9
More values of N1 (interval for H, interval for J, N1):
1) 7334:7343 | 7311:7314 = 1.50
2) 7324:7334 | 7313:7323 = 1.51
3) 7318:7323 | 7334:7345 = 1.46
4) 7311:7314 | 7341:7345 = 1.49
